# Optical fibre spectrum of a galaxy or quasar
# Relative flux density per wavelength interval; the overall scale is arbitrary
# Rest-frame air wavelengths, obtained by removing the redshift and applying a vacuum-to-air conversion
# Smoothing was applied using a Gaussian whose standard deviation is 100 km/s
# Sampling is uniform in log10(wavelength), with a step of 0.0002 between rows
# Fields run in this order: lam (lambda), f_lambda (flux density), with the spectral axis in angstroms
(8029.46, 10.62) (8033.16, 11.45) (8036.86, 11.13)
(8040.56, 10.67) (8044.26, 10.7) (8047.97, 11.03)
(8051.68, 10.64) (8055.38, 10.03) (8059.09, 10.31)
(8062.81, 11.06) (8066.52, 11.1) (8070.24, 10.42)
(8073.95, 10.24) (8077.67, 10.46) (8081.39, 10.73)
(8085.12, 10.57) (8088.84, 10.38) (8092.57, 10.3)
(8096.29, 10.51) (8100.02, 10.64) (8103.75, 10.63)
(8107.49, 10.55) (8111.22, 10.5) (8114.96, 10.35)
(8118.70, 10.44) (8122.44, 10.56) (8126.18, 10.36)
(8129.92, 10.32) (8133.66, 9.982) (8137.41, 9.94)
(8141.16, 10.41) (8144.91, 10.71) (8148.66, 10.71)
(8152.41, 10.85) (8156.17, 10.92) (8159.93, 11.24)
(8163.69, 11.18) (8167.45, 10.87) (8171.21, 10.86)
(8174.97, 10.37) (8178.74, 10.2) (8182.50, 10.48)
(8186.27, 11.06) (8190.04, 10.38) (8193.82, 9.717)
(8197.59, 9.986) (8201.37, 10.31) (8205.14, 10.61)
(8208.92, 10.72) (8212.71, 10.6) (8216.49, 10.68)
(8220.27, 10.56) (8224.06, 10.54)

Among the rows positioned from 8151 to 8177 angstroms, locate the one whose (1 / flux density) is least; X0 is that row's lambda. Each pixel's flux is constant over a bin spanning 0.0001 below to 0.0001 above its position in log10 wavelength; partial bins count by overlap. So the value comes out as 8159.93 angstroms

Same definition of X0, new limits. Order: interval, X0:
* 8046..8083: 8066.52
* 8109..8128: 8122.44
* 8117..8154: 8152.41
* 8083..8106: 8100.02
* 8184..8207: 8186.27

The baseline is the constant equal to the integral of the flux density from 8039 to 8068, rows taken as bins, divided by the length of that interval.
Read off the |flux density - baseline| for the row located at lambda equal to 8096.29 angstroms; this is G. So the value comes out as 0.18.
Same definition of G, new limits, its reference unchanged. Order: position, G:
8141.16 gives 0.28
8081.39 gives 0.04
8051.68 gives 0.05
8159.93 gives 0.55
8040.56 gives 0.02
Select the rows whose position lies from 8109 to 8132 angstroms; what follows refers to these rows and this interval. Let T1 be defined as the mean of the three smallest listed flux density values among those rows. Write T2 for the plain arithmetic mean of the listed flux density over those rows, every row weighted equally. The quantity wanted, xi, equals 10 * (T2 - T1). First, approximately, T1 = 10.3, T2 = 10.42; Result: 0.8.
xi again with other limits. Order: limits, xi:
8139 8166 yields 2.5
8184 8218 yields 4.5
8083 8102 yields 0.8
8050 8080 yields 3.4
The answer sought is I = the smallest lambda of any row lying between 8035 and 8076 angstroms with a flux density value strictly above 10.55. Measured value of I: 8036.86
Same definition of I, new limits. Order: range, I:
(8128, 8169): 8144.91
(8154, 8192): 8156.17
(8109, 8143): 8122.44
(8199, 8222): 8205.14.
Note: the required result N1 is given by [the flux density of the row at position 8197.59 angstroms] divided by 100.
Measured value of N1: 0.100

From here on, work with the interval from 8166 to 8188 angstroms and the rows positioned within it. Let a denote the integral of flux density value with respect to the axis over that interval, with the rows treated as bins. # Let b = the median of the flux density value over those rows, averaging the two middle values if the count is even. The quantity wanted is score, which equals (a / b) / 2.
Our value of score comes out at 11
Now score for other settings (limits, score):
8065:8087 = 11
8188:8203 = 7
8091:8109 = 9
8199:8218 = 9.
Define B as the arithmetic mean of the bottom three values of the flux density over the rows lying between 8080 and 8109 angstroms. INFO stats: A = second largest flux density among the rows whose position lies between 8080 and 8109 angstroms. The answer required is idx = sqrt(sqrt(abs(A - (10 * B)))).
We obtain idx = 3.11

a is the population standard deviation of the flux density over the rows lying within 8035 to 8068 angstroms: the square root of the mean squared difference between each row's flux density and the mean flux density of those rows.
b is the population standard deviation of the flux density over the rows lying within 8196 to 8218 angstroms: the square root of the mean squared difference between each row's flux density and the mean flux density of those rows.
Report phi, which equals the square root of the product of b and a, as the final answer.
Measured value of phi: 0.31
